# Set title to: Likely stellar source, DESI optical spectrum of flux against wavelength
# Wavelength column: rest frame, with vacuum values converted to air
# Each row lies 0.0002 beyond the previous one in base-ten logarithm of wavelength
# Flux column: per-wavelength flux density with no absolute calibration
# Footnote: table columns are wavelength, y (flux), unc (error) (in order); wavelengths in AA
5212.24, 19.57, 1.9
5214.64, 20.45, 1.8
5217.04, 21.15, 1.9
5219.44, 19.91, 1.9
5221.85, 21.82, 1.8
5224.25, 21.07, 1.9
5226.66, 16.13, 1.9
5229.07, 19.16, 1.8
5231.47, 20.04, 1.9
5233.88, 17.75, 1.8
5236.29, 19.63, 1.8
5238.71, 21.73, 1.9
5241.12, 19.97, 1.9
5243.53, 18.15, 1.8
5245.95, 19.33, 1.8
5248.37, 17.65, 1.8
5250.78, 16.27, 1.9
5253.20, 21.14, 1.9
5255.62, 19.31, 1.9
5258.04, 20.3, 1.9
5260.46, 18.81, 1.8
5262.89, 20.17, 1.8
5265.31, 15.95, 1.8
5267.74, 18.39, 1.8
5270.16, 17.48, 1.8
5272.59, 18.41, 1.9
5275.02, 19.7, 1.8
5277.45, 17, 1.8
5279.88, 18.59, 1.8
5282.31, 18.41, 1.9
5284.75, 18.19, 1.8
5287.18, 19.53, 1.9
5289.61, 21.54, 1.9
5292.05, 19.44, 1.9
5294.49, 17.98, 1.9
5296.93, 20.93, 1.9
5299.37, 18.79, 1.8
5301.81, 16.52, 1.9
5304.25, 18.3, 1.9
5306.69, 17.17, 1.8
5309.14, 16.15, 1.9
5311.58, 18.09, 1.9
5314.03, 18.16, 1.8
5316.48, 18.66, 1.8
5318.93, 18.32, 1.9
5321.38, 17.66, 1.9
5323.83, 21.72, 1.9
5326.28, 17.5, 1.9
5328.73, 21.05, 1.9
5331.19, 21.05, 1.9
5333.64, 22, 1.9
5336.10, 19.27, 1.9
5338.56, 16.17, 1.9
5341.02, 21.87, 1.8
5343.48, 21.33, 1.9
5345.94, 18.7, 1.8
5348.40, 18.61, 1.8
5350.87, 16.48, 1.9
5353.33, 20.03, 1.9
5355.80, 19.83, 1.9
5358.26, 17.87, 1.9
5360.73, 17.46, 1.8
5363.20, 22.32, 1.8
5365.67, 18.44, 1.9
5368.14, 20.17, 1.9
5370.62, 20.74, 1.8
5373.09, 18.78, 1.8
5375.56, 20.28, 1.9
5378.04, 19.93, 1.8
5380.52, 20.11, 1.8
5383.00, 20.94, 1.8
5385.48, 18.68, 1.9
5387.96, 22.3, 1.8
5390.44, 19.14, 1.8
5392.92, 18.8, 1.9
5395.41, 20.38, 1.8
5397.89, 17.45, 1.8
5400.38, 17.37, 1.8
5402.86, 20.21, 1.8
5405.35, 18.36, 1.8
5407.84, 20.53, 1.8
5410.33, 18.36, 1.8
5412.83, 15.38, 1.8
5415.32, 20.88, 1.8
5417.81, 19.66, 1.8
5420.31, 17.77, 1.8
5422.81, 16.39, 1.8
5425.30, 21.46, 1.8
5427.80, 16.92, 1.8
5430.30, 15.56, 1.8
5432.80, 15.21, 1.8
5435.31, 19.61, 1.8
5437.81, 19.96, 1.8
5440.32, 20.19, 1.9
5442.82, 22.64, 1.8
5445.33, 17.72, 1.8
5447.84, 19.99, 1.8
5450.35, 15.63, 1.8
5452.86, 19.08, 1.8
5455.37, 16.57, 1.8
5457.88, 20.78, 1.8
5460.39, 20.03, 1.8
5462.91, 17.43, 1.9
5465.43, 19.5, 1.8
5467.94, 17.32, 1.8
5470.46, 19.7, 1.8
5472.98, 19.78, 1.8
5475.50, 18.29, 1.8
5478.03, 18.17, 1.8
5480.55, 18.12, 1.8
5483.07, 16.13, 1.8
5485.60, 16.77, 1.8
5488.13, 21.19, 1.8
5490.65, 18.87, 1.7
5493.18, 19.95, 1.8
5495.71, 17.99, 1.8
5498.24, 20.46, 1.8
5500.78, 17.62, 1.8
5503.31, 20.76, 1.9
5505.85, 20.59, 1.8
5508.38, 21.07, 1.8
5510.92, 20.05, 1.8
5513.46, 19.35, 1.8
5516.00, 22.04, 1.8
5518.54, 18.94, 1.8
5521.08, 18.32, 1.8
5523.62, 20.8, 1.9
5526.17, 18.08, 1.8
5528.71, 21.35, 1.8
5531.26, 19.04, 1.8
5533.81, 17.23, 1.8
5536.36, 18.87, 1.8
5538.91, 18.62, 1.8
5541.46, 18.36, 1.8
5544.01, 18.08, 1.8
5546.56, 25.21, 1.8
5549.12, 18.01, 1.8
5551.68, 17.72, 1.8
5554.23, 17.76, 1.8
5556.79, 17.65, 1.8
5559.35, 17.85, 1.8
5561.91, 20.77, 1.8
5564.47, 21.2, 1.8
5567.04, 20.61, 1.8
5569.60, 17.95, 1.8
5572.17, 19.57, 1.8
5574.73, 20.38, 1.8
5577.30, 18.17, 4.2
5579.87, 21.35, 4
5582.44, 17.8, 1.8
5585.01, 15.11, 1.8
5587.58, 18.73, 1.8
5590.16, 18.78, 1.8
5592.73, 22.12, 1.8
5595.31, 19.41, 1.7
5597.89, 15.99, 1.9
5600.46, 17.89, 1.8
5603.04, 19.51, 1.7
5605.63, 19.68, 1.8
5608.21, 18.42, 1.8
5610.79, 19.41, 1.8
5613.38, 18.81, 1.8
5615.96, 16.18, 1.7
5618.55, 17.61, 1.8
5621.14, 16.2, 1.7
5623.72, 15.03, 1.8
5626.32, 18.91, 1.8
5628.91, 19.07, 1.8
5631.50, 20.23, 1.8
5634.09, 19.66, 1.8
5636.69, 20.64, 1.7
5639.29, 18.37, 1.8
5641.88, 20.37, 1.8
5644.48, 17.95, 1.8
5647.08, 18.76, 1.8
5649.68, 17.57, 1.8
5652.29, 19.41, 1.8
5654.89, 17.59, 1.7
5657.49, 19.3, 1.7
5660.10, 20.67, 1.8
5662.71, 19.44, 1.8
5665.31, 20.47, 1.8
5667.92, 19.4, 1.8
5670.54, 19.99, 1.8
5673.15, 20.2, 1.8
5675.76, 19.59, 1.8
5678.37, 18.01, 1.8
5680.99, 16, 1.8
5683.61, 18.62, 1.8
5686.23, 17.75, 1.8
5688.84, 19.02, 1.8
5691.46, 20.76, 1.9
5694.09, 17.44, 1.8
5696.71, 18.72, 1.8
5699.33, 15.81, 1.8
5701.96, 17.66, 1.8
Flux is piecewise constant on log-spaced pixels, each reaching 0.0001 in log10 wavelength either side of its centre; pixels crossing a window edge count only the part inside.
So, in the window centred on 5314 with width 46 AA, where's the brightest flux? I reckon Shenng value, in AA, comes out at 5333.64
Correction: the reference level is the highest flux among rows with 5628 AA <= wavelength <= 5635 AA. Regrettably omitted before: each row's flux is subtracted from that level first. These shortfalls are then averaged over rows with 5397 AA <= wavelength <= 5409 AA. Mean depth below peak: 1.4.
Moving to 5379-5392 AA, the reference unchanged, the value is 0.0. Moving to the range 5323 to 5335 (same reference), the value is -0.4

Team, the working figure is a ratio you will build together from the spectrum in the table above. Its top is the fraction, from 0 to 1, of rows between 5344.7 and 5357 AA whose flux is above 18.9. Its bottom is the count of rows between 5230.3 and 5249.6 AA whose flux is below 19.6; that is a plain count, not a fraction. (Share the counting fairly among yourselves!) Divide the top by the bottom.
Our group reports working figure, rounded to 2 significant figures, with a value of 0.10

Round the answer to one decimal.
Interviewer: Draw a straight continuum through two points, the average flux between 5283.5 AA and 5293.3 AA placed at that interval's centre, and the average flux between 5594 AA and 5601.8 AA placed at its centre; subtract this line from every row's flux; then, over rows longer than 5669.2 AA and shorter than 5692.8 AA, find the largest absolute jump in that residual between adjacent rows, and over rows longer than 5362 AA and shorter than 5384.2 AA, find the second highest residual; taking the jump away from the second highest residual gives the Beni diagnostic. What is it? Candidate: -0.8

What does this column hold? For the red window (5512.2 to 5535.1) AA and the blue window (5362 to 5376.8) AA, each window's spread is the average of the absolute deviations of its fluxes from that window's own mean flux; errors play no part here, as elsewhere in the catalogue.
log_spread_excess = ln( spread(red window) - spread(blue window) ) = -1.3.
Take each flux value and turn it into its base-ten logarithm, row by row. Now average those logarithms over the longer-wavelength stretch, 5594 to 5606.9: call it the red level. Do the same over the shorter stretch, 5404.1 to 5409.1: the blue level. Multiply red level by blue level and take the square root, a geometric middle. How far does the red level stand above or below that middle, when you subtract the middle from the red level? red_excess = -0.011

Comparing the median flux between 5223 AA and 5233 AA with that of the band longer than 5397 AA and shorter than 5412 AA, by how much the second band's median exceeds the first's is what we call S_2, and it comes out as -1.2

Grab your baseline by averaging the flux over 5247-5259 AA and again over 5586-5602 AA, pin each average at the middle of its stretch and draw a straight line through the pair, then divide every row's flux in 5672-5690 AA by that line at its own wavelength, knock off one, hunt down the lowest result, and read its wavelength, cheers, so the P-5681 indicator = 5680.99 AA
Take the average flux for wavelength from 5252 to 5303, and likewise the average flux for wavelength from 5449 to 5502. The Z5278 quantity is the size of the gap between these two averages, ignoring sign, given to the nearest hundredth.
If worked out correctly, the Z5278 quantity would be 0.34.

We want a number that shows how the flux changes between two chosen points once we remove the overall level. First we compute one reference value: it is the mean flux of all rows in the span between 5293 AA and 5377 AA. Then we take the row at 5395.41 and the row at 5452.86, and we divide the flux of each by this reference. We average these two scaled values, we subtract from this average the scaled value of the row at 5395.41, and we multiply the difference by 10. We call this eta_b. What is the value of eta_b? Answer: -0.34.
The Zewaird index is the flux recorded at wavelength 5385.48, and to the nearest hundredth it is 18.68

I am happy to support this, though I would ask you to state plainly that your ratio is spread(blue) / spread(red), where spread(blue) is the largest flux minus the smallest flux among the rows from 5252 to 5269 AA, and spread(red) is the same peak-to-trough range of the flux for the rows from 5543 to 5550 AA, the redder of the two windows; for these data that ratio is 0.7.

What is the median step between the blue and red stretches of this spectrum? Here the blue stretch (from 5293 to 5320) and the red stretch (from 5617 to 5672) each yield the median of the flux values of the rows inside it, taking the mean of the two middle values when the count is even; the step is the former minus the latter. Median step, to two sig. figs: -1.1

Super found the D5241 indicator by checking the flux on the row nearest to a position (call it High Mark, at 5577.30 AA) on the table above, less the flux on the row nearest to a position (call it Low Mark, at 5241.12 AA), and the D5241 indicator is -1.8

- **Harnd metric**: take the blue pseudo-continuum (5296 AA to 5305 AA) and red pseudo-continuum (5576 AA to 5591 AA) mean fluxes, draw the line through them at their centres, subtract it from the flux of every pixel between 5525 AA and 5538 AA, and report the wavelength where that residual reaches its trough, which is 5533.81 AA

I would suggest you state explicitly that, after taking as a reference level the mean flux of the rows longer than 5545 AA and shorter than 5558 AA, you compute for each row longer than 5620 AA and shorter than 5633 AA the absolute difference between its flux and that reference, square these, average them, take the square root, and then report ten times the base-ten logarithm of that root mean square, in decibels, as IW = 3.8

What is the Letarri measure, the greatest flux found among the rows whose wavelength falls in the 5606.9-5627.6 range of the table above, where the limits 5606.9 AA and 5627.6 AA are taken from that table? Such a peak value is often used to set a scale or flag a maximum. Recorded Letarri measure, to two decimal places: 19.41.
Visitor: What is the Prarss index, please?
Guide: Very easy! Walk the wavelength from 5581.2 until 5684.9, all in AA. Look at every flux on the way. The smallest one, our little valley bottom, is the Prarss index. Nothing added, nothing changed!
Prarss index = 15.03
